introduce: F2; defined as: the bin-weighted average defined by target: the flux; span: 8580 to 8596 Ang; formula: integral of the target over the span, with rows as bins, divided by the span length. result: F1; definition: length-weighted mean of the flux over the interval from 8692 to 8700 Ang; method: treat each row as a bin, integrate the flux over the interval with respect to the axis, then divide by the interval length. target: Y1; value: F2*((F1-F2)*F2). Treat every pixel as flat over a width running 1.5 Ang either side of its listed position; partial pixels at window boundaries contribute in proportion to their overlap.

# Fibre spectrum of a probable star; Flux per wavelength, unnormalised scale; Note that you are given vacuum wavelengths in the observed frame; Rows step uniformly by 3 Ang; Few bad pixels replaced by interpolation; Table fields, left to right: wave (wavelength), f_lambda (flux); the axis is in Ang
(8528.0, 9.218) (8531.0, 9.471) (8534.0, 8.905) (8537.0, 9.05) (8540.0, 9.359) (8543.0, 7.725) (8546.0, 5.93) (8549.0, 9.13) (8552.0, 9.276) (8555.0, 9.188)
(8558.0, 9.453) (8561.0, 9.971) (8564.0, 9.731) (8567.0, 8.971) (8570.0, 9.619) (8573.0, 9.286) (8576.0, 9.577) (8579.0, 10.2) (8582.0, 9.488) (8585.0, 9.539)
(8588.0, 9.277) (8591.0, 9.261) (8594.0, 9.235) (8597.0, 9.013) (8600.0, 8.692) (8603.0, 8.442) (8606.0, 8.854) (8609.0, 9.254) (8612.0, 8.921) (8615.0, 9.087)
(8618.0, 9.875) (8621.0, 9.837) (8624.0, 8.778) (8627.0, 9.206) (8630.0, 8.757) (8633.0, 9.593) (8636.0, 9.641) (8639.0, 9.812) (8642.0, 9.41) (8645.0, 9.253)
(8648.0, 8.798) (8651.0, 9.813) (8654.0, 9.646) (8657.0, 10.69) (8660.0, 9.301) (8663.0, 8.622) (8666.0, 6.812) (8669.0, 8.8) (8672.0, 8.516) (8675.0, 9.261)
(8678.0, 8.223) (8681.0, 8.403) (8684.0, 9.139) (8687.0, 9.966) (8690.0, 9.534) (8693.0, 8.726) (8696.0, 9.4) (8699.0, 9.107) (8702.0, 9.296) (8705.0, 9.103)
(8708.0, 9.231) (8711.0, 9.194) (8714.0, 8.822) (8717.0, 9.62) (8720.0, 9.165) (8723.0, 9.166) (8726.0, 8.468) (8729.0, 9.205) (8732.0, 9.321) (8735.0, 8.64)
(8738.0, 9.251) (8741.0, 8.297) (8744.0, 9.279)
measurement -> -24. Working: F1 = 9.1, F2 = 9.38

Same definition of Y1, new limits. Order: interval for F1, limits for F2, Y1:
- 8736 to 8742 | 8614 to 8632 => -40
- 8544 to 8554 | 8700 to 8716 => -83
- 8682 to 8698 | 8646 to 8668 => 18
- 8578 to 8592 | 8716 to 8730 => 36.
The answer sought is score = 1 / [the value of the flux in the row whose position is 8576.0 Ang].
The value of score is 0.104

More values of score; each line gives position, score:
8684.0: 0.109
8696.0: 0.106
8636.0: 0.104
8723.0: 0.109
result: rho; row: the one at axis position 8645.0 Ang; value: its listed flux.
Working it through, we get 9.253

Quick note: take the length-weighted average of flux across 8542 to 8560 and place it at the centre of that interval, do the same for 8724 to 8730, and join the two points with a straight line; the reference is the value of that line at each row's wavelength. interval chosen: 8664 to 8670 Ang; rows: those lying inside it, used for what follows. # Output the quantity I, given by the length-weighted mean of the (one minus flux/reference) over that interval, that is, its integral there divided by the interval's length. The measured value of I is 0.11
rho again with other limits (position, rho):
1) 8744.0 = 9.279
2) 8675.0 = 9.261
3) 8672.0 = 8.516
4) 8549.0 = 9.13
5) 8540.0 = 9.359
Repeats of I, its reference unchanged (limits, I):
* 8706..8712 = -0.05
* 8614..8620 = -0.11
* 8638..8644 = -0.10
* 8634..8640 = -0.12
